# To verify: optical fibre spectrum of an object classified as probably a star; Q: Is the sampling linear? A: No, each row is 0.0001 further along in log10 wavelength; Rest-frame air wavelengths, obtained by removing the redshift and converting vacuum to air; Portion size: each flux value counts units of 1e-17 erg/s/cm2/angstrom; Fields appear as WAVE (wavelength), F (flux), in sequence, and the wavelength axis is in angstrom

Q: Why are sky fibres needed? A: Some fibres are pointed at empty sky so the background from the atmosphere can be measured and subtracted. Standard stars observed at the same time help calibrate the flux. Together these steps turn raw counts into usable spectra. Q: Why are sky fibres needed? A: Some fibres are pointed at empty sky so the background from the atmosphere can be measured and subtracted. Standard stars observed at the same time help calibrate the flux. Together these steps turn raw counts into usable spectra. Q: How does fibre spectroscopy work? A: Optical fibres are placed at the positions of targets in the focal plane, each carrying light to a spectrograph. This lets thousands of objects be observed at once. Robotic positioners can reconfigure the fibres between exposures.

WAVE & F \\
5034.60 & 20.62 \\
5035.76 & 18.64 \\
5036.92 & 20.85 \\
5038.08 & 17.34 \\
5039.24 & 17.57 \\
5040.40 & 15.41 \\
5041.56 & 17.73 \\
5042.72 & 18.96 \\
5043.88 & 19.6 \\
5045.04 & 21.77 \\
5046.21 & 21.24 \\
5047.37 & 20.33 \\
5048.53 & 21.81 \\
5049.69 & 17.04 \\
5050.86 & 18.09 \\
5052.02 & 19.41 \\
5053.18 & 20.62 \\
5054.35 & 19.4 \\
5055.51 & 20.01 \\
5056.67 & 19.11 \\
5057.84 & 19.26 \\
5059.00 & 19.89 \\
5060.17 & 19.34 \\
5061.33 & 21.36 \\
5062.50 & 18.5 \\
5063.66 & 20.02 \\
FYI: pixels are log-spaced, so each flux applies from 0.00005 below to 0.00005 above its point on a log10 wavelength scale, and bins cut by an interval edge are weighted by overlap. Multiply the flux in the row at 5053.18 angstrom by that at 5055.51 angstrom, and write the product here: 413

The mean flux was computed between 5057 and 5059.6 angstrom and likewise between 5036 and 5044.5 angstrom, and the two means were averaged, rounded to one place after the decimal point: 18.9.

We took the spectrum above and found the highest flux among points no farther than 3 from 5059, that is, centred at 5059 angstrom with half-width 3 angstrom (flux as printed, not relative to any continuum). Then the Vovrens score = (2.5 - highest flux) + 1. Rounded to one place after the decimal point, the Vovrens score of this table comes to -17.9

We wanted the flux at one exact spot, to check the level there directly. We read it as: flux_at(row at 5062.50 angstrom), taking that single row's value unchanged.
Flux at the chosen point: 18.5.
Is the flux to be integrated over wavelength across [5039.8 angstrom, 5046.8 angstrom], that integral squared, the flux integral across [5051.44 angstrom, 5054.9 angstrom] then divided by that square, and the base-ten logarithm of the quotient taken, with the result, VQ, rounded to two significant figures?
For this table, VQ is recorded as -2.4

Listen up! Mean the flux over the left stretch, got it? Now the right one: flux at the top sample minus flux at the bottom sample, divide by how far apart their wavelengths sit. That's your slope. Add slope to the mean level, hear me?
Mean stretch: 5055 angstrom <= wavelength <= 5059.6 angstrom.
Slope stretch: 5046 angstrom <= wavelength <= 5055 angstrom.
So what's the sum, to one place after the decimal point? 19.3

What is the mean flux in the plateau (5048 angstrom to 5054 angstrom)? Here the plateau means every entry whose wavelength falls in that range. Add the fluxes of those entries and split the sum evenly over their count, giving 19.4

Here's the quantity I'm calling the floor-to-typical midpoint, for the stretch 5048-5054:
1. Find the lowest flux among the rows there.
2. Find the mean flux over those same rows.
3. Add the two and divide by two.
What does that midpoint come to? 18.2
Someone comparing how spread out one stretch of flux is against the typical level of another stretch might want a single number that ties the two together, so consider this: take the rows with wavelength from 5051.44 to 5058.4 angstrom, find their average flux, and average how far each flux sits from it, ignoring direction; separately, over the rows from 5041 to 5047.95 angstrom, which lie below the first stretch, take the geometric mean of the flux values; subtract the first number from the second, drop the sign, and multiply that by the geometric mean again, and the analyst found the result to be 387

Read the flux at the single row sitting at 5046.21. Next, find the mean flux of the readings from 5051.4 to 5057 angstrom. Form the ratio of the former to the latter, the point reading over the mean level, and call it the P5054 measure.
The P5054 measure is 1.08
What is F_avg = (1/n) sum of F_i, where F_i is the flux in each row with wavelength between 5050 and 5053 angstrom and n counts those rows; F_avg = 18.8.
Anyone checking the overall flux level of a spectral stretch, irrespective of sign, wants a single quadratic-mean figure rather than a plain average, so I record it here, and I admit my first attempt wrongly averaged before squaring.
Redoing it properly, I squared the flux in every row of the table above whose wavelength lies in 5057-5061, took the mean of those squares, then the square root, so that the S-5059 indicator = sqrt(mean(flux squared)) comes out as 19.5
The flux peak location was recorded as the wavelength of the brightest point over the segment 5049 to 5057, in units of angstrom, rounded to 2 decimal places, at 5053.18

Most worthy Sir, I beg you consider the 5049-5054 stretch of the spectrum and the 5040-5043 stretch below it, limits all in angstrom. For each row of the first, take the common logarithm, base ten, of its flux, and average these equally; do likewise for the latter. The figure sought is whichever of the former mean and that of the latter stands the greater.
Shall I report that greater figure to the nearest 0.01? 1.27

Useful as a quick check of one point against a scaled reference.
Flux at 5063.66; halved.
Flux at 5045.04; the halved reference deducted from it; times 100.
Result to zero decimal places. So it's 1176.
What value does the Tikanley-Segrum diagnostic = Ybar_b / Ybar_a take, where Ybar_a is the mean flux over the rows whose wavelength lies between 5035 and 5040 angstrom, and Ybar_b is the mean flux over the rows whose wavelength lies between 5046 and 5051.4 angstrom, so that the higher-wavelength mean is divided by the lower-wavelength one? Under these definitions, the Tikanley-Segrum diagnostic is 1.06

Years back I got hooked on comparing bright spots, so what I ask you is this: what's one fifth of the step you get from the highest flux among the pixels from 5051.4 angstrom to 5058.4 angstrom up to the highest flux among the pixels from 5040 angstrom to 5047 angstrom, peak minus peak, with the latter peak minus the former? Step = 0.2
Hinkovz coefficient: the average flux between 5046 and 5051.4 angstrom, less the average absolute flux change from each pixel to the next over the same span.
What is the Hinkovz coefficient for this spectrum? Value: 17.6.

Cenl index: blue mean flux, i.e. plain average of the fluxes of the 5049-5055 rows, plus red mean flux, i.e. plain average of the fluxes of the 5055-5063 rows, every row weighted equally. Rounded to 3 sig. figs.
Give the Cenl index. 38.6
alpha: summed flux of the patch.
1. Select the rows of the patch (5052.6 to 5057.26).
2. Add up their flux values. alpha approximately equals 79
